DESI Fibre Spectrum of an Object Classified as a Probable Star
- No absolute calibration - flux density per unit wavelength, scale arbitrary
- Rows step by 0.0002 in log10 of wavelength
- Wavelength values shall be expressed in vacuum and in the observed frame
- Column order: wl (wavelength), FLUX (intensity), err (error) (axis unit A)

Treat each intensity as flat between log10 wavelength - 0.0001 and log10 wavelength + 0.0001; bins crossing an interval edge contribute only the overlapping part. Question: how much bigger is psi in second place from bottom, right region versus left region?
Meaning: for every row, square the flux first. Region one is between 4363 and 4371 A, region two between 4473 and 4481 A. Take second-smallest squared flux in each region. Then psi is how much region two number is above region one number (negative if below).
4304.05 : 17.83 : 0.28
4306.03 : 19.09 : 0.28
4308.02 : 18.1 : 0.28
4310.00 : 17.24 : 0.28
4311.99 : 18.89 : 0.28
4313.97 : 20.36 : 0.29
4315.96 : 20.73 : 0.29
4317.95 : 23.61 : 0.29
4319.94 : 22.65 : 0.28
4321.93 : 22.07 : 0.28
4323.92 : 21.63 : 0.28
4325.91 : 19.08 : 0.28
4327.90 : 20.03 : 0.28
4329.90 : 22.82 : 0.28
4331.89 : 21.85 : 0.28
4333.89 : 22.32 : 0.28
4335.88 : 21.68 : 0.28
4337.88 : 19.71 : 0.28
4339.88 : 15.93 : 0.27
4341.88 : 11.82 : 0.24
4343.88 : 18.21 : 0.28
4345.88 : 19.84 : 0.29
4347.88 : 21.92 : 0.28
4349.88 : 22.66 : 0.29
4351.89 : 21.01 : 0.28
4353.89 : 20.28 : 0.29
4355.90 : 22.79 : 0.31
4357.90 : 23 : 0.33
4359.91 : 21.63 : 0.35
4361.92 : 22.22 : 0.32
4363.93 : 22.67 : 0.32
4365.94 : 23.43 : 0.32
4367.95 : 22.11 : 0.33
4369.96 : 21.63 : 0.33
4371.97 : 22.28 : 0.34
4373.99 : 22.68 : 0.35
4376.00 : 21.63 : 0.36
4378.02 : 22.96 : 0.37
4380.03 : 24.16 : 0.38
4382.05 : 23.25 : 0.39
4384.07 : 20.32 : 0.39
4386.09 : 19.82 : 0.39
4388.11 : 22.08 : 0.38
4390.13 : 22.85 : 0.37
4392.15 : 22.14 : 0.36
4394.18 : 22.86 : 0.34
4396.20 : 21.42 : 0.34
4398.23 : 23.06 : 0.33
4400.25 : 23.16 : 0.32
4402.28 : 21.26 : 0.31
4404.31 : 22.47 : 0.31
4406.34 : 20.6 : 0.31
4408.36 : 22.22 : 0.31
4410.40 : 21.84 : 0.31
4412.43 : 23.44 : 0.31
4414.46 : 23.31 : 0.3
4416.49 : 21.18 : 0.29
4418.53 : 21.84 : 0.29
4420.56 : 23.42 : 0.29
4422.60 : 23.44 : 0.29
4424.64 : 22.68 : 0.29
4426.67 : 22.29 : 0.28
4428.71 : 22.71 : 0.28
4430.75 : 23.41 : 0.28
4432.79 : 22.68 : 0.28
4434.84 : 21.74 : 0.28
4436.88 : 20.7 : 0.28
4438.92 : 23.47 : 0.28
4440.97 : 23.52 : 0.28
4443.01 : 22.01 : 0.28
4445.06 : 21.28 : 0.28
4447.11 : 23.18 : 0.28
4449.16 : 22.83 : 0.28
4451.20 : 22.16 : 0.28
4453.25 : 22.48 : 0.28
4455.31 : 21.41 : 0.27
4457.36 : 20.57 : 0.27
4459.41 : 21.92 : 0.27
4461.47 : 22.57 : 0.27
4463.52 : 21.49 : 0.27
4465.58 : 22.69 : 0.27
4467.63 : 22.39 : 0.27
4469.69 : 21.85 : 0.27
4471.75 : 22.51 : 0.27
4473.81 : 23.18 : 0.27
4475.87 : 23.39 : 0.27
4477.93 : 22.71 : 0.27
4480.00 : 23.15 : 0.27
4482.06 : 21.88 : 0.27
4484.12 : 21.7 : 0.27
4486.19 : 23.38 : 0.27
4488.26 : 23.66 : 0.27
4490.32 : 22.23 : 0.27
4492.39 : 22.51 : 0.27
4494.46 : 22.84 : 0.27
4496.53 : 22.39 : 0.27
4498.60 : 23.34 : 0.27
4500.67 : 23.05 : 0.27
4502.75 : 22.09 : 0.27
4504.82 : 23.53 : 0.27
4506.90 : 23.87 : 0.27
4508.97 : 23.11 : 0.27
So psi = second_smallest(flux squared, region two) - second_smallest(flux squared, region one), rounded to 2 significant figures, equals 47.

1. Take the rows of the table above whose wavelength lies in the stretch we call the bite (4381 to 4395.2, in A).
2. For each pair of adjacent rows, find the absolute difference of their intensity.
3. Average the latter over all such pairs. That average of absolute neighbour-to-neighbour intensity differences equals 1.3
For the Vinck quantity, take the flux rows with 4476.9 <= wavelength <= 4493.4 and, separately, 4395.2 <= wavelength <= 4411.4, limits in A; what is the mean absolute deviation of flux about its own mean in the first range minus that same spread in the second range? -0.15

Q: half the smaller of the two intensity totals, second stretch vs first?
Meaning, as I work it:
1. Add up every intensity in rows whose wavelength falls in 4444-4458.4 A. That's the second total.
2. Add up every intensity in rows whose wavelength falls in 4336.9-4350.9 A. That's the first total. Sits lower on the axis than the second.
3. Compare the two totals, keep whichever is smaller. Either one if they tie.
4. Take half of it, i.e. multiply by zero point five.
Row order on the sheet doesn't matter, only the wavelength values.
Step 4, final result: 65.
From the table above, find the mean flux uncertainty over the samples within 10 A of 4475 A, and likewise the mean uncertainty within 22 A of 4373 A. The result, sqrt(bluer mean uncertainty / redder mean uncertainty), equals 1.13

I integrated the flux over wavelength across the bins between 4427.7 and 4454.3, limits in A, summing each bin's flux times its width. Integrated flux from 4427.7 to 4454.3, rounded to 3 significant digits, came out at 598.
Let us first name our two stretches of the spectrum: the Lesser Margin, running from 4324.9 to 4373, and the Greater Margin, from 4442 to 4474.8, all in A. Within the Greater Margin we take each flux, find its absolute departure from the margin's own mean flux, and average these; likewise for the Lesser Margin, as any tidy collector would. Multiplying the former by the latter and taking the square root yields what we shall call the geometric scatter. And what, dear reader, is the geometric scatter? 1.0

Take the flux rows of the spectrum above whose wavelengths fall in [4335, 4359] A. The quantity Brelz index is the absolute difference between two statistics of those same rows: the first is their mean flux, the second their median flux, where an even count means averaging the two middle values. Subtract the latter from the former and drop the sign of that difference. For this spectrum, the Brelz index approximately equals 0.74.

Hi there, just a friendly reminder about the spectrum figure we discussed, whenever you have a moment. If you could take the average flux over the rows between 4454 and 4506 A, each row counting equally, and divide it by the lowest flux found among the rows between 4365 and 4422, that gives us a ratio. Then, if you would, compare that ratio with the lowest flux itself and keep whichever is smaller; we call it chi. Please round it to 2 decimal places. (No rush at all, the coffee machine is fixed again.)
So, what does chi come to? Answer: 1.14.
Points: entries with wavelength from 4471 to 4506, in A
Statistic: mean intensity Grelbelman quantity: 22.8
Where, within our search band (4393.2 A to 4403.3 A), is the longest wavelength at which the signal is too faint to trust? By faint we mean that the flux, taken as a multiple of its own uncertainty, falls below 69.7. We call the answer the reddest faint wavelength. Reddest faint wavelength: 4402.28 A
